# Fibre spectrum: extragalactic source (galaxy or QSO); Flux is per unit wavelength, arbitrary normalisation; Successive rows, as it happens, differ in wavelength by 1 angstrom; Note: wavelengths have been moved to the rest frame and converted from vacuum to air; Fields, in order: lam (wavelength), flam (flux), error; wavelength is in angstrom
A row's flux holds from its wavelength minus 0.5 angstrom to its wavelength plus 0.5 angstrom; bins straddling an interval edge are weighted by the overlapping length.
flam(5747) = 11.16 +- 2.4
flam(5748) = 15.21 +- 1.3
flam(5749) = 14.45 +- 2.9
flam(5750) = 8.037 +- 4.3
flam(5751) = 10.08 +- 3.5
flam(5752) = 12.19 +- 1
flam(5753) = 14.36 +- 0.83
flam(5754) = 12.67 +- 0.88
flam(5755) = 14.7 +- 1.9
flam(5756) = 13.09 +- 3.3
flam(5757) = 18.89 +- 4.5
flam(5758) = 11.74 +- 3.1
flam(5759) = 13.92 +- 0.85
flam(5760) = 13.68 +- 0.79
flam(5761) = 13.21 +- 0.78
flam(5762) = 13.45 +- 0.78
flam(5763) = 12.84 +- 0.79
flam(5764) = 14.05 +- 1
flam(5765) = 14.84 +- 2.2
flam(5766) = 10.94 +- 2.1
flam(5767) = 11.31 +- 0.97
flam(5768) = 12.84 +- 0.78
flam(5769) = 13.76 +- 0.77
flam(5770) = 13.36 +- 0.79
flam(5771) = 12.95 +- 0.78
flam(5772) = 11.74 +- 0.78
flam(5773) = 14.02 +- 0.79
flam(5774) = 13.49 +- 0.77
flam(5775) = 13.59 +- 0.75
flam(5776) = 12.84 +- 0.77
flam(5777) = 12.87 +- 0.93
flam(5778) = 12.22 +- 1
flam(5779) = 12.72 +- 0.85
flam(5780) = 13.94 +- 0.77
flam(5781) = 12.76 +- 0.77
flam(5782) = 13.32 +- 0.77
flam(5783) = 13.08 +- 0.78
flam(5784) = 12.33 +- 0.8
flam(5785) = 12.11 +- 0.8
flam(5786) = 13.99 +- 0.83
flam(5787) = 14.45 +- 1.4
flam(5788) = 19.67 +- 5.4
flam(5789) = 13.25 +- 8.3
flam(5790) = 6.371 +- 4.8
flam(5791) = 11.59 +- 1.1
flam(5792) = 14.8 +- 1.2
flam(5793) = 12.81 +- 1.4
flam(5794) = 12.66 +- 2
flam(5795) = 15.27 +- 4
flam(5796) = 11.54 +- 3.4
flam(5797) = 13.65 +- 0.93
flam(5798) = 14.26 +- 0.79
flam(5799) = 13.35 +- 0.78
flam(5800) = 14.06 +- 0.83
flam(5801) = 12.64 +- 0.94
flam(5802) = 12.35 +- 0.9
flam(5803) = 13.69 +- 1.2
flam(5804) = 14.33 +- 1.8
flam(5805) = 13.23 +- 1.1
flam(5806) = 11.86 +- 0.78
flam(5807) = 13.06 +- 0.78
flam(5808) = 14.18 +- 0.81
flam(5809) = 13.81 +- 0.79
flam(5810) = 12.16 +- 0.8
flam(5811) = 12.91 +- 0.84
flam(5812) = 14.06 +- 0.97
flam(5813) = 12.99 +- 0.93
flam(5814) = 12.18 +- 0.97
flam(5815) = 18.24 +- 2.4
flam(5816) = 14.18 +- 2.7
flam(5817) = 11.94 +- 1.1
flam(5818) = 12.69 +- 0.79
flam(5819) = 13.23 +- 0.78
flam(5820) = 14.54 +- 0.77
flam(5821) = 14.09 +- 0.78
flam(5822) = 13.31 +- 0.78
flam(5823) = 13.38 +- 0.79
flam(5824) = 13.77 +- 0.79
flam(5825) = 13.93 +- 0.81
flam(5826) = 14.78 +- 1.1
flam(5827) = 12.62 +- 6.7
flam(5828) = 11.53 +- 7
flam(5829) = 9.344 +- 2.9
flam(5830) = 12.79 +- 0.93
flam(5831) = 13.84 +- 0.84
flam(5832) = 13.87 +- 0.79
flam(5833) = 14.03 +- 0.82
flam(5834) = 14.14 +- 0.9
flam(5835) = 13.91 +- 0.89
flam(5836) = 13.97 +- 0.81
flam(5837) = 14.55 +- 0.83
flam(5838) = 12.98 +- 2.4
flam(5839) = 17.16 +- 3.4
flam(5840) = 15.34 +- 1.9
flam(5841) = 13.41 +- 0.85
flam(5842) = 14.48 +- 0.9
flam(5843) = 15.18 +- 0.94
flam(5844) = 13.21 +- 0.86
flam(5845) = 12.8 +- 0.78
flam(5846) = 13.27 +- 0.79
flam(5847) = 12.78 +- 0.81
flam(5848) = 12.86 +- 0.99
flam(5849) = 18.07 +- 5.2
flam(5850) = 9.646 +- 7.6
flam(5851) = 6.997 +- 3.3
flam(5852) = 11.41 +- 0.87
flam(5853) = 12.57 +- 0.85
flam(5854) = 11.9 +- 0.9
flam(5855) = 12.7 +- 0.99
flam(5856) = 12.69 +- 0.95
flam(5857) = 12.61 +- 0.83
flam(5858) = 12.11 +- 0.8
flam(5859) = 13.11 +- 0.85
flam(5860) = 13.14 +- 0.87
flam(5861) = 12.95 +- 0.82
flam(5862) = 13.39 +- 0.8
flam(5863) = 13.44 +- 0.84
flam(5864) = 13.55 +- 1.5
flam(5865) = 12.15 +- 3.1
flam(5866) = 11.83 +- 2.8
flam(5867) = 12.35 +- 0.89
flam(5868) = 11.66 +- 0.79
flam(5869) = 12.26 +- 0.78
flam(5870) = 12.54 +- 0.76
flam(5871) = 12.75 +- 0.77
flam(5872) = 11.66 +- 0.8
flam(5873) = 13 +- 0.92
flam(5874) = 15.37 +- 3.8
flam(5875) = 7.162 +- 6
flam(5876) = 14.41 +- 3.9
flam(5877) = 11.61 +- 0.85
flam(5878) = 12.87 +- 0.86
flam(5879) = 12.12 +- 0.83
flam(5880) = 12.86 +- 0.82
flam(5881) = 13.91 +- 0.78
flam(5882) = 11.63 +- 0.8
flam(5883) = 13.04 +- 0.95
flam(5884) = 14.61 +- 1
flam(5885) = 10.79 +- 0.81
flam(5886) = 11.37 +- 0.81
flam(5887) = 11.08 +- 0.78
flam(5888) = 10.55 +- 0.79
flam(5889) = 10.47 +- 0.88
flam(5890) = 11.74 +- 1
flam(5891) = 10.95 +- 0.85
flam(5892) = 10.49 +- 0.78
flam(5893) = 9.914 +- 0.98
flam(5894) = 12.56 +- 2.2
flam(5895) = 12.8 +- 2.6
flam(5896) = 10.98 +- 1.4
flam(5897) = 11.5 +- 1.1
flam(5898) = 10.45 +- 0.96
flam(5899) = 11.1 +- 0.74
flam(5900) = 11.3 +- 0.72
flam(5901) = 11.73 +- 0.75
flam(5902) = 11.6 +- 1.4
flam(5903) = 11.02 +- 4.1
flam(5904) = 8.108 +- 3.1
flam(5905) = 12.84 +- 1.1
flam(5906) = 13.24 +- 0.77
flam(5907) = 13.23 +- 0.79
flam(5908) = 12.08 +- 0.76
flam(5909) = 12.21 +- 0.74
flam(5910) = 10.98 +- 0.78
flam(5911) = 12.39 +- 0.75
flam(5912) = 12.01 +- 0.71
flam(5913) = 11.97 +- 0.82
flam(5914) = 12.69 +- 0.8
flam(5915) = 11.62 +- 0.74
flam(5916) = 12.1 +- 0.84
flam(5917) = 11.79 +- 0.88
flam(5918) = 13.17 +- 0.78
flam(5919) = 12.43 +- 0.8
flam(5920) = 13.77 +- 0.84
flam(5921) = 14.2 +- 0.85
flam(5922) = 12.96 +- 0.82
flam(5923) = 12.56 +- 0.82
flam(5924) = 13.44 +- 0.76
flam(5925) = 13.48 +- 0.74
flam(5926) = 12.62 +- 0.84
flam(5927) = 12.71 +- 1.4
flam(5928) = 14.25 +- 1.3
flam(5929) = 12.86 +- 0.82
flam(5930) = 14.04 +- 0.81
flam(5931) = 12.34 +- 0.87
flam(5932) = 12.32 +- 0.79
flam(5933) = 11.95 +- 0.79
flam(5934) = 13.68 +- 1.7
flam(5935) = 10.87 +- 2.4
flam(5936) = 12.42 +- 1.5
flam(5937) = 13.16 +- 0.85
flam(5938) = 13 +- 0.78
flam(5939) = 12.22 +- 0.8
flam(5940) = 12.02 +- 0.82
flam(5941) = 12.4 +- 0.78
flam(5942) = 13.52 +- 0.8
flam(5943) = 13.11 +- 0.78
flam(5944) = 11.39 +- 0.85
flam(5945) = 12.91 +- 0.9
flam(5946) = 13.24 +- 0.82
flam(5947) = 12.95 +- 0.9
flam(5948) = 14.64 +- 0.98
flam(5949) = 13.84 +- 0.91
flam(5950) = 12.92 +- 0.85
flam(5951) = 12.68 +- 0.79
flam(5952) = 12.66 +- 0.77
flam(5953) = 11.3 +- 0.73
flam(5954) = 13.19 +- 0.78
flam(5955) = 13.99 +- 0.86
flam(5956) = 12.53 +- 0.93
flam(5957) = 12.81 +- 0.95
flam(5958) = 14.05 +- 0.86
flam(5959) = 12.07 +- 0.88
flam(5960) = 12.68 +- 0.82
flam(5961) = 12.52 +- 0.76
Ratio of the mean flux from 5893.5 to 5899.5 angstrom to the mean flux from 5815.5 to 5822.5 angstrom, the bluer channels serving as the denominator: 0.86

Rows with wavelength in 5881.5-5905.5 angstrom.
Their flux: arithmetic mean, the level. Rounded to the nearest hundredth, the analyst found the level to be 11.36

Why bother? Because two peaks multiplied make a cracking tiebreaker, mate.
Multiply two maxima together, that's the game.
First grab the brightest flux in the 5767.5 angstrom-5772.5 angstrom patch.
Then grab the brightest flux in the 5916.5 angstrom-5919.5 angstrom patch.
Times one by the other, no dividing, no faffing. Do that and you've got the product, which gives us 181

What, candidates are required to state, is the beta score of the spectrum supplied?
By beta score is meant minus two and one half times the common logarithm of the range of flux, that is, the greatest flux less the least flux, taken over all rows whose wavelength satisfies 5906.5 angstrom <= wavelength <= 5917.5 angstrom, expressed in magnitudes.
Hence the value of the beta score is -0.9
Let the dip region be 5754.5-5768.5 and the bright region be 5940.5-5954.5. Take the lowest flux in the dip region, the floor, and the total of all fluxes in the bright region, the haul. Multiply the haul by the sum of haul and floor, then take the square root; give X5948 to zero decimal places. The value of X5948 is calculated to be 186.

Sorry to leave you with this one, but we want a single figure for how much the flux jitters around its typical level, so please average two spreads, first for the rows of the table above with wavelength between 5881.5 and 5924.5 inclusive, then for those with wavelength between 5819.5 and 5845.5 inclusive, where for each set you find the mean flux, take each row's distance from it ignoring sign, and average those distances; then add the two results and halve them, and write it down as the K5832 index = 0.94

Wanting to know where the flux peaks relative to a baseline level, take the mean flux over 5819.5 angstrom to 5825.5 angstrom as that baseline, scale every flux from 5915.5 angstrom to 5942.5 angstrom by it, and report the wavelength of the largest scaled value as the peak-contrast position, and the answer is 5928 angstrom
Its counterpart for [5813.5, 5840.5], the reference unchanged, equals 5815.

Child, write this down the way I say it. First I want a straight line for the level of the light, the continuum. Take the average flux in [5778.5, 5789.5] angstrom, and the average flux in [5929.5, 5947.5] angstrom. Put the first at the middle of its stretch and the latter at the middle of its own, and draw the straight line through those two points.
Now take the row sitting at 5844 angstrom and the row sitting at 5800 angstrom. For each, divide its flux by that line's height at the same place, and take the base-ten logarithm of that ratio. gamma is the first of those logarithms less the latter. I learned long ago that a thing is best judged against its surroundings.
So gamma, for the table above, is -0.017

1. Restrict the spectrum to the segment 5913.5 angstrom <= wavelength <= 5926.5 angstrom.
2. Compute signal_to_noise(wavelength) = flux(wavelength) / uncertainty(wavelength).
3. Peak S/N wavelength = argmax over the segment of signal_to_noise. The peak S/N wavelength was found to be 5925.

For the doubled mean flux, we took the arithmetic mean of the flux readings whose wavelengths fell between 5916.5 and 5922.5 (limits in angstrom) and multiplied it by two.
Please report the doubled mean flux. 26.1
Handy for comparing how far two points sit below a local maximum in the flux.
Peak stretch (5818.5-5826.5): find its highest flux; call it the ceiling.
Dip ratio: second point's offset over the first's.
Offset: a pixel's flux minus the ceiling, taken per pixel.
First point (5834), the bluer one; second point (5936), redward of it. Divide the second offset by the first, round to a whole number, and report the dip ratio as 4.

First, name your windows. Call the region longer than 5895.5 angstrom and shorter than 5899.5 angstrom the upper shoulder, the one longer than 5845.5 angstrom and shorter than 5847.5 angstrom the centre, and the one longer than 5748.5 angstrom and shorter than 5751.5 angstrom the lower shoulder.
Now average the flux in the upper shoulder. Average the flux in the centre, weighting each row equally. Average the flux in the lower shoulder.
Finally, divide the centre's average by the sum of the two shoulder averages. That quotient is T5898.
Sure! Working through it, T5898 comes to 0.60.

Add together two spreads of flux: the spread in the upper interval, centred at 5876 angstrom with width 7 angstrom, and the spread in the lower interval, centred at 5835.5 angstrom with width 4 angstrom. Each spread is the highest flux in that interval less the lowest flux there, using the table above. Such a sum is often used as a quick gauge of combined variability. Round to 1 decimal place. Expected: 8.8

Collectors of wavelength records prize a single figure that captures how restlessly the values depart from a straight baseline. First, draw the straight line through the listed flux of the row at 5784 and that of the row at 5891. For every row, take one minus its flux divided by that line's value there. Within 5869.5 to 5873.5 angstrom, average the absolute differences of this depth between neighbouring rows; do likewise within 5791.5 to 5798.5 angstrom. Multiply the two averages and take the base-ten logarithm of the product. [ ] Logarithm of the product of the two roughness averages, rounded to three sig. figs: -1.92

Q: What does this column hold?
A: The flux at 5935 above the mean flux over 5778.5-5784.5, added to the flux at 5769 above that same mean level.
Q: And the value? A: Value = -1.4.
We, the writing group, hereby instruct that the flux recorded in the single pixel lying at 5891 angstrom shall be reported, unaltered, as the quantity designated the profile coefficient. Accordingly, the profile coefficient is 10.95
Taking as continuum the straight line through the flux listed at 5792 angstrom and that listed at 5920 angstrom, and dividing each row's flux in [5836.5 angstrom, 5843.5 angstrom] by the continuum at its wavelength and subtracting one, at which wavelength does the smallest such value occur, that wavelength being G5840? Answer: 5838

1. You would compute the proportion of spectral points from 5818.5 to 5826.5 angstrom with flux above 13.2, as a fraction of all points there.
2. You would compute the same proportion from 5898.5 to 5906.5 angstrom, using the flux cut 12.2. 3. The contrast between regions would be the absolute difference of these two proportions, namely 0.75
